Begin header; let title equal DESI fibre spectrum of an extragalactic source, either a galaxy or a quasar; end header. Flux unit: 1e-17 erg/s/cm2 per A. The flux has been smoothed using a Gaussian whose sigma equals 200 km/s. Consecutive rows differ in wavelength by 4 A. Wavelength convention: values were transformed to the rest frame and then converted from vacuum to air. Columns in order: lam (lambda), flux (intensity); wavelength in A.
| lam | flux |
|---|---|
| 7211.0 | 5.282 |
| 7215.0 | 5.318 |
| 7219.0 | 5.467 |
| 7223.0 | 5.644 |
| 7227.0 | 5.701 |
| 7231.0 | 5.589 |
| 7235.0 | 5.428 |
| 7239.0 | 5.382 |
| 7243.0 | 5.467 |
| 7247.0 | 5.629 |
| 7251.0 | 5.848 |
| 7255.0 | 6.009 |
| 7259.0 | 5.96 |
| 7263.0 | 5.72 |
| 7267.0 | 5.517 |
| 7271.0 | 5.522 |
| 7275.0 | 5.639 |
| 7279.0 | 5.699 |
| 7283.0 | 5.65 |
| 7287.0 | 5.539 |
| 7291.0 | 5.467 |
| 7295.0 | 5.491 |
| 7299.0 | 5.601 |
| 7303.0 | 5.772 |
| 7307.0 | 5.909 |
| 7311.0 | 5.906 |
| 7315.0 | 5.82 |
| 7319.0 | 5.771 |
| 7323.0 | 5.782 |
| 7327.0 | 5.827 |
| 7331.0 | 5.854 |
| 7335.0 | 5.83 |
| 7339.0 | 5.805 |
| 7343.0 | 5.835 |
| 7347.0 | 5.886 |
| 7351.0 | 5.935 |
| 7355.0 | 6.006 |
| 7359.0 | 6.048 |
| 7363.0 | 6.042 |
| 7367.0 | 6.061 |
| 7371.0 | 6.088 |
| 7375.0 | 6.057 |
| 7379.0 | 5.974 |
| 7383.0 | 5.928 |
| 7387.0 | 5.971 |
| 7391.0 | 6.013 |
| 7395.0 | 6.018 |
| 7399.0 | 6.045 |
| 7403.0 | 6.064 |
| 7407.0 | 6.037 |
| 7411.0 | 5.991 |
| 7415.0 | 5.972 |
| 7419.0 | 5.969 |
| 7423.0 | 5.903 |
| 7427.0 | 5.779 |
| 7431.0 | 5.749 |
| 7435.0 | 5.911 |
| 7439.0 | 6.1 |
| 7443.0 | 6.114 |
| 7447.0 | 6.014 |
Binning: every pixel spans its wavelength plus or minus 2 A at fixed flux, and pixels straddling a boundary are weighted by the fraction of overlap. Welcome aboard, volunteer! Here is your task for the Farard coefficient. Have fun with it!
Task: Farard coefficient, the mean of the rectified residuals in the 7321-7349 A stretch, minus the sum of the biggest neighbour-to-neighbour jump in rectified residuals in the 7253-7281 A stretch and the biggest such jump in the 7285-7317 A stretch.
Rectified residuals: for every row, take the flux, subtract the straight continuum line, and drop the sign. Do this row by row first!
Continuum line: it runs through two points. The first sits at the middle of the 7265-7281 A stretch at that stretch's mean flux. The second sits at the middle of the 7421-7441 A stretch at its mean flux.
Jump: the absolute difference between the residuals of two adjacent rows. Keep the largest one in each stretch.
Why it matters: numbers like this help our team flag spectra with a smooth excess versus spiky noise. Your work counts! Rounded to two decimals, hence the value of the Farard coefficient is -0.26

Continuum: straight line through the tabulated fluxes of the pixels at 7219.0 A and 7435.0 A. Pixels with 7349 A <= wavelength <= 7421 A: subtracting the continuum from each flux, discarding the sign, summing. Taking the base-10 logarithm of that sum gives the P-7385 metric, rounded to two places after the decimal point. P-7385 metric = 0.56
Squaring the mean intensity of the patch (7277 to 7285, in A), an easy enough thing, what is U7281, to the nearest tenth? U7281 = 32.2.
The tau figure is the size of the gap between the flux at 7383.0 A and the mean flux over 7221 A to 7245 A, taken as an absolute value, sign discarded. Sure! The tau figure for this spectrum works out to 0.39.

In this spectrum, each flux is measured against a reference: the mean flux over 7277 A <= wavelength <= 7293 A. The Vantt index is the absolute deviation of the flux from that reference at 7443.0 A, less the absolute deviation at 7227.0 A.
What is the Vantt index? 0.41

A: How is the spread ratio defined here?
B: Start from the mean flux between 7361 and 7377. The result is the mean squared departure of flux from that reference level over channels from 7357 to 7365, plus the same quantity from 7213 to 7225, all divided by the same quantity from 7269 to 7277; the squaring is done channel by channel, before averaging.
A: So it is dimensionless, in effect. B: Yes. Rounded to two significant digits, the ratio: 1.5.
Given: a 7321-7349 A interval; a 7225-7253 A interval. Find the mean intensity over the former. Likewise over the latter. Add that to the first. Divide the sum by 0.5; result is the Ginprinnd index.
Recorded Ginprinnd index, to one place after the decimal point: 22.8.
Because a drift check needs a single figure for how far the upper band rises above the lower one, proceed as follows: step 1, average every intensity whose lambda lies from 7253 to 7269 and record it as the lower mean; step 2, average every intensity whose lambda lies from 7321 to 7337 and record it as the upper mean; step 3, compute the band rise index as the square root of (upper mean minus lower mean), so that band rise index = 0.15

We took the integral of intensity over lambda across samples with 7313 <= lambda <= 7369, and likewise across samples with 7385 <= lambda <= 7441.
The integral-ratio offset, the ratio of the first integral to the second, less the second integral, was -333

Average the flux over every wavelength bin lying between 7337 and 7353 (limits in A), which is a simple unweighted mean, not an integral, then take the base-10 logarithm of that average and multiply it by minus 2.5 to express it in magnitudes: -1.92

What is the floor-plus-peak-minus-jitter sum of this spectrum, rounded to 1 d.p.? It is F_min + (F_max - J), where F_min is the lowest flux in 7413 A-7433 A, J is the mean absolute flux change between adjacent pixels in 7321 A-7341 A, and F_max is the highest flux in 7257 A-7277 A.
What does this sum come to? 11.7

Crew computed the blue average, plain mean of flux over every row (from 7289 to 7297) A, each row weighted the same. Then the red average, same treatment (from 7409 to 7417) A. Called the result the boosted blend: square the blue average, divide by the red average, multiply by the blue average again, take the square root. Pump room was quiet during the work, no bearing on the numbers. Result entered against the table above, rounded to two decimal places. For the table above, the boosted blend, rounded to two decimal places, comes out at 5.24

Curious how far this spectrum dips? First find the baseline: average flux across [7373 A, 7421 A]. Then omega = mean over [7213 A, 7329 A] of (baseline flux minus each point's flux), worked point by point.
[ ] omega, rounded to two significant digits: 0.35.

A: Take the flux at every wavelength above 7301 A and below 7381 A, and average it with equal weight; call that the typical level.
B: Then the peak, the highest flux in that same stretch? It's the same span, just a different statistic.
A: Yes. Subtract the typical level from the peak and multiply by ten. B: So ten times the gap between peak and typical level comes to 1.8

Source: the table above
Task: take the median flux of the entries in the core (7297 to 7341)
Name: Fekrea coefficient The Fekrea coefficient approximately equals 5.82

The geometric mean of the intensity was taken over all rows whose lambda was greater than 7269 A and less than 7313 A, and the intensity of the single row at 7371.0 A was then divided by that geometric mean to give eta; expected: 1.08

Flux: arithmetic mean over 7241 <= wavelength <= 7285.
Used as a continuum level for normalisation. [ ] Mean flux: 5.70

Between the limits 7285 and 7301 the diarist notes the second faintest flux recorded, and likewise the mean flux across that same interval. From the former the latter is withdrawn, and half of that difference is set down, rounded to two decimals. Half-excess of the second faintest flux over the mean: -0.02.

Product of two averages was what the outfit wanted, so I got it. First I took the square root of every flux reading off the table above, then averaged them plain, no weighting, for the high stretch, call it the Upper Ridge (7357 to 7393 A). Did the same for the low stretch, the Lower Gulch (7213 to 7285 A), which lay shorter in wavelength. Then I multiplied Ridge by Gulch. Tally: 5.82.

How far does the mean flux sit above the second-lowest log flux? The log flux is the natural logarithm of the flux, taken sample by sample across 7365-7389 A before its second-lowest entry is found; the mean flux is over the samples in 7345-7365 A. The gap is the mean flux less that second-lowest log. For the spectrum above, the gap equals 4.20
